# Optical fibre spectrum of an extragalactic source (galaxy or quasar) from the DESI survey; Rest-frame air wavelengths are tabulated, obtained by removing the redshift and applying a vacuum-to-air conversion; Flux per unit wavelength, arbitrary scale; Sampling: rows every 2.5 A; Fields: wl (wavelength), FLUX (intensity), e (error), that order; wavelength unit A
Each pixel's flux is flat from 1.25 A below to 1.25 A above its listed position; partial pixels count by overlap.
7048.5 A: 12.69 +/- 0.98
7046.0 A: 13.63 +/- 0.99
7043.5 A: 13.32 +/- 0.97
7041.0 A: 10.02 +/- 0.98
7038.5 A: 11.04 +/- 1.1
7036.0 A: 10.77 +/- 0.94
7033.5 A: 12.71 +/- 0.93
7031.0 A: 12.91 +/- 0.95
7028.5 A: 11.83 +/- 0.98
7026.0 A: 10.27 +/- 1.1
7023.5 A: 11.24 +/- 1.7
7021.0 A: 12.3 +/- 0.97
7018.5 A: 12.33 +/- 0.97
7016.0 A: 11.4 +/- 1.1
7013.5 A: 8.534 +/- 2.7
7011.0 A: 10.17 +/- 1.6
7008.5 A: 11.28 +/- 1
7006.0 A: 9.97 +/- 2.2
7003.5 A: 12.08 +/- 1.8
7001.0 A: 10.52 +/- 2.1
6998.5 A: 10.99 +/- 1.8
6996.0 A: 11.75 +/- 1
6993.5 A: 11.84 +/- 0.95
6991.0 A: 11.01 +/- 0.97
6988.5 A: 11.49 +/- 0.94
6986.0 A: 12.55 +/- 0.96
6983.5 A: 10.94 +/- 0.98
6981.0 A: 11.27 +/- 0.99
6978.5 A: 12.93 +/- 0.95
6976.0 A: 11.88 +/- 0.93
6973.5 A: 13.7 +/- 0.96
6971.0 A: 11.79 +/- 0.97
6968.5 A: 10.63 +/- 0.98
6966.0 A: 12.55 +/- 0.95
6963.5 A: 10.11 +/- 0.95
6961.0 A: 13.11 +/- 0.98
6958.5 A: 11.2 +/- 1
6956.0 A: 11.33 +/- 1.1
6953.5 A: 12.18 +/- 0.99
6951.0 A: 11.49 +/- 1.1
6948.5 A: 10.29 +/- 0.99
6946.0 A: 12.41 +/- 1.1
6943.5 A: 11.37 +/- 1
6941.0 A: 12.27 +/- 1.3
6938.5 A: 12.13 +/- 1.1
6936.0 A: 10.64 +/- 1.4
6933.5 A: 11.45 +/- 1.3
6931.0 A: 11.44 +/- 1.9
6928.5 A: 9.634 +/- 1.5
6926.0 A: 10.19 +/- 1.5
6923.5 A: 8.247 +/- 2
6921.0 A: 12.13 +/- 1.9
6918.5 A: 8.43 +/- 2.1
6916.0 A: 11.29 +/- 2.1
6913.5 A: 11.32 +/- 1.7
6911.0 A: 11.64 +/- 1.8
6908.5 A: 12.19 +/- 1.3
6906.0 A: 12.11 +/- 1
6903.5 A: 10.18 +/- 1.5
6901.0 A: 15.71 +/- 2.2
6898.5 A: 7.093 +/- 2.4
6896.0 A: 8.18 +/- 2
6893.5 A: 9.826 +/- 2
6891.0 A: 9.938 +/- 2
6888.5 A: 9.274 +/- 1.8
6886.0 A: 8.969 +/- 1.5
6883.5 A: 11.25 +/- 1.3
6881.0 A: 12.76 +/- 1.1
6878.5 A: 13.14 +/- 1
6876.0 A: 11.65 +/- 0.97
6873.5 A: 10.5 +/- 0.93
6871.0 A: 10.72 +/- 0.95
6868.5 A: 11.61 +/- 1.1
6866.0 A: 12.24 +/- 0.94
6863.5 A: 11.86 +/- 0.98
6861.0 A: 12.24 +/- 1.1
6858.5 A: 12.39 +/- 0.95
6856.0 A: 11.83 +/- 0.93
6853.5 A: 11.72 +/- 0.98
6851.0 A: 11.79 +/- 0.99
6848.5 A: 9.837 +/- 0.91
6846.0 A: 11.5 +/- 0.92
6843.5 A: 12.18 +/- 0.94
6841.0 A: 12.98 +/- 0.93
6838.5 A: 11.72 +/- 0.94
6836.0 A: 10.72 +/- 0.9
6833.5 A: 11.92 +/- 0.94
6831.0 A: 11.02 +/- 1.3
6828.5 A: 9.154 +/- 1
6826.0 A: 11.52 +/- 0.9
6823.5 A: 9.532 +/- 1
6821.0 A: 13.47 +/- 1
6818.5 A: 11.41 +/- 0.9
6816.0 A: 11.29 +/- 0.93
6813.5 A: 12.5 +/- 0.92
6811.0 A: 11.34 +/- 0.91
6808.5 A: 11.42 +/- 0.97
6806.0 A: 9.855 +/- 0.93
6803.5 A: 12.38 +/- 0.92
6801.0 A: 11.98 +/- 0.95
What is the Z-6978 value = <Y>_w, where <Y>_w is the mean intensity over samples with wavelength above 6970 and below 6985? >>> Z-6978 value 12.1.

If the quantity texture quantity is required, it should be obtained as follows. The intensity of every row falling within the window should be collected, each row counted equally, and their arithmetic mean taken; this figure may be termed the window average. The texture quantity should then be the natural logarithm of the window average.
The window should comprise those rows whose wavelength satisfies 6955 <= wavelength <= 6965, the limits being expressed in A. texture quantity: 2.44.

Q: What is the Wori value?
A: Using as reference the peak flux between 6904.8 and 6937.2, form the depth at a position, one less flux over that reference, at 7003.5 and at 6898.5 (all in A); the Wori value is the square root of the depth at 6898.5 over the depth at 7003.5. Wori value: 6.8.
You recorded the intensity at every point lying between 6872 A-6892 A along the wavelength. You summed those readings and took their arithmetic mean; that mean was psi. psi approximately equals 10.9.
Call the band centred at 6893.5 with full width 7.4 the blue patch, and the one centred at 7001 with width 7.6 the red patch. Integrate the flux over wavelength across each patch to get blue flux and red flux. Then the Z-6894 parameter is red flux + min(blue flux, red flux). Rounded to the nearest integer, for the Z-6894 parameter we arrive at 154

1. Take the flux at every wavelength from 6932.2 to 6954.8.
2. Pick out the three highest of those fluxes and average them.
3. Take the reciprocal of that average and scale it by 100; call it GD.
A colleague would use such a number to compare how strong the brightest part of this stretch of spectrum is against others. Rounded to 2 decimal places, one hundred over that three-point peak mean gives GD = 8.14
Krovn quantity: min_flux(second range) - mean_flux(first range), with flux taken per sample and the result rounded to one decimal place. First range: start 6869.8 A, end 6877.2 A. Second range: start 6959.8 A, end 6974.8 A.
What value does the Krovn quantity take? -0.8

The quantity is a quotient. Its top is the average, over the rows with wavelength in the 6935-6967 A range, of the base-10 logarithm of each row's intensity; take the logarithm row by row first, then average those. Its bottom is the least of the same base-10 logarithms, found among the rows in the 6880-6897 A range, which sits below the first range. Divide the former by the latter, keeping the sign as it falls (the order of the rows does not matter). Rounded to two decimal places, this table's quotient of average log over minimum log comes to 1.17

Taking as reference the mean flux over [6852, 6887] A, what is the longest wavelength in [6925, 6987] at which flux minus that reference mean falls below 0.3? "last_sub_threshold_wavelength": 6983.5 A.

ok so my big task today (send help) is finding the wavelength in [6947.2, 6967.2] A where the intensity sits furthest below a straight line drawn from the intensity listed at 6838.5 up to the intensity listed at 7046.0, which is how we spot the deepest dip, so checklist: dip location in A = 6963.5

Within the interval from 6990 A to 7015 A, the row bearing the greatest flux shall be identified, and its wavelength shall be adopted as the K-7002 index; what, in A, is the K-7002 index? 7003.5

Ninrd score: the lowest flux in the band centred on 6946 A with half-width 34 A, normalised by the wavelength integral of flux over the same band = 0.011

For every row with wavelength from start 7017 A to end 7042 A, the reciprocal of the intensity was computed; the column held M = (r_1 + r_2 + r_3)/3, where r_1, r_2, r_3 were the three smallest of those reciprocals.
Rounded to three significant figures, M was 0.0791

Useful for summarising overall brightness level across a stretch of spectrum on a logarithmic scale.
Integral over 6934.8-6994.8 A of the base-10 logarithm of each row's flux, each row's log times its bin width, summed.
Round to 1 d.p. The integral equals 64.0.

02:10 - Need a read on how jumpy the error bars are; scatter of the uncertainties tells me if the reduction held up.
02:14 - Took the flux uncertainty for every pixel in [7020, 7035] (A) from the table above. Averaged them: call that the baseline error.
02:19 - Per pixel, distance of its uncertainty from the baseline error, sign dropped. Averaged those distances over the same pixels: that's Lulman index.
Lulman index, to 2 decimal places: 0.20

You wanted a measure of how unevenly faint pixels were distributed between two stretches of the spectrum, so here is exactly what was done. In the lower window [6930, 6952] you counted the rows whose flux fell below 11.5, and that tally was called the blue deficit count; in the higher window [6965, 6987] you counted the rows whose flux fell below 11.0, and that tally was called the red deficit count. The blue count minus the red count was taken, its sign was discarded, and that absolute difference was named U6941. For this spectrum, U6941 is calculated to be 4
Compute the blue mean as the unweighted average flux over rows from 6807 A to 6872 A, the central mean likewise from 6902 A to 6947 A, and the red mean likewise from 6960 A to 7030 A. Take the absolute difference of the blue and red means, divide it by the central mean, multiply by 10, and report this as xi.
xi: 0.08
